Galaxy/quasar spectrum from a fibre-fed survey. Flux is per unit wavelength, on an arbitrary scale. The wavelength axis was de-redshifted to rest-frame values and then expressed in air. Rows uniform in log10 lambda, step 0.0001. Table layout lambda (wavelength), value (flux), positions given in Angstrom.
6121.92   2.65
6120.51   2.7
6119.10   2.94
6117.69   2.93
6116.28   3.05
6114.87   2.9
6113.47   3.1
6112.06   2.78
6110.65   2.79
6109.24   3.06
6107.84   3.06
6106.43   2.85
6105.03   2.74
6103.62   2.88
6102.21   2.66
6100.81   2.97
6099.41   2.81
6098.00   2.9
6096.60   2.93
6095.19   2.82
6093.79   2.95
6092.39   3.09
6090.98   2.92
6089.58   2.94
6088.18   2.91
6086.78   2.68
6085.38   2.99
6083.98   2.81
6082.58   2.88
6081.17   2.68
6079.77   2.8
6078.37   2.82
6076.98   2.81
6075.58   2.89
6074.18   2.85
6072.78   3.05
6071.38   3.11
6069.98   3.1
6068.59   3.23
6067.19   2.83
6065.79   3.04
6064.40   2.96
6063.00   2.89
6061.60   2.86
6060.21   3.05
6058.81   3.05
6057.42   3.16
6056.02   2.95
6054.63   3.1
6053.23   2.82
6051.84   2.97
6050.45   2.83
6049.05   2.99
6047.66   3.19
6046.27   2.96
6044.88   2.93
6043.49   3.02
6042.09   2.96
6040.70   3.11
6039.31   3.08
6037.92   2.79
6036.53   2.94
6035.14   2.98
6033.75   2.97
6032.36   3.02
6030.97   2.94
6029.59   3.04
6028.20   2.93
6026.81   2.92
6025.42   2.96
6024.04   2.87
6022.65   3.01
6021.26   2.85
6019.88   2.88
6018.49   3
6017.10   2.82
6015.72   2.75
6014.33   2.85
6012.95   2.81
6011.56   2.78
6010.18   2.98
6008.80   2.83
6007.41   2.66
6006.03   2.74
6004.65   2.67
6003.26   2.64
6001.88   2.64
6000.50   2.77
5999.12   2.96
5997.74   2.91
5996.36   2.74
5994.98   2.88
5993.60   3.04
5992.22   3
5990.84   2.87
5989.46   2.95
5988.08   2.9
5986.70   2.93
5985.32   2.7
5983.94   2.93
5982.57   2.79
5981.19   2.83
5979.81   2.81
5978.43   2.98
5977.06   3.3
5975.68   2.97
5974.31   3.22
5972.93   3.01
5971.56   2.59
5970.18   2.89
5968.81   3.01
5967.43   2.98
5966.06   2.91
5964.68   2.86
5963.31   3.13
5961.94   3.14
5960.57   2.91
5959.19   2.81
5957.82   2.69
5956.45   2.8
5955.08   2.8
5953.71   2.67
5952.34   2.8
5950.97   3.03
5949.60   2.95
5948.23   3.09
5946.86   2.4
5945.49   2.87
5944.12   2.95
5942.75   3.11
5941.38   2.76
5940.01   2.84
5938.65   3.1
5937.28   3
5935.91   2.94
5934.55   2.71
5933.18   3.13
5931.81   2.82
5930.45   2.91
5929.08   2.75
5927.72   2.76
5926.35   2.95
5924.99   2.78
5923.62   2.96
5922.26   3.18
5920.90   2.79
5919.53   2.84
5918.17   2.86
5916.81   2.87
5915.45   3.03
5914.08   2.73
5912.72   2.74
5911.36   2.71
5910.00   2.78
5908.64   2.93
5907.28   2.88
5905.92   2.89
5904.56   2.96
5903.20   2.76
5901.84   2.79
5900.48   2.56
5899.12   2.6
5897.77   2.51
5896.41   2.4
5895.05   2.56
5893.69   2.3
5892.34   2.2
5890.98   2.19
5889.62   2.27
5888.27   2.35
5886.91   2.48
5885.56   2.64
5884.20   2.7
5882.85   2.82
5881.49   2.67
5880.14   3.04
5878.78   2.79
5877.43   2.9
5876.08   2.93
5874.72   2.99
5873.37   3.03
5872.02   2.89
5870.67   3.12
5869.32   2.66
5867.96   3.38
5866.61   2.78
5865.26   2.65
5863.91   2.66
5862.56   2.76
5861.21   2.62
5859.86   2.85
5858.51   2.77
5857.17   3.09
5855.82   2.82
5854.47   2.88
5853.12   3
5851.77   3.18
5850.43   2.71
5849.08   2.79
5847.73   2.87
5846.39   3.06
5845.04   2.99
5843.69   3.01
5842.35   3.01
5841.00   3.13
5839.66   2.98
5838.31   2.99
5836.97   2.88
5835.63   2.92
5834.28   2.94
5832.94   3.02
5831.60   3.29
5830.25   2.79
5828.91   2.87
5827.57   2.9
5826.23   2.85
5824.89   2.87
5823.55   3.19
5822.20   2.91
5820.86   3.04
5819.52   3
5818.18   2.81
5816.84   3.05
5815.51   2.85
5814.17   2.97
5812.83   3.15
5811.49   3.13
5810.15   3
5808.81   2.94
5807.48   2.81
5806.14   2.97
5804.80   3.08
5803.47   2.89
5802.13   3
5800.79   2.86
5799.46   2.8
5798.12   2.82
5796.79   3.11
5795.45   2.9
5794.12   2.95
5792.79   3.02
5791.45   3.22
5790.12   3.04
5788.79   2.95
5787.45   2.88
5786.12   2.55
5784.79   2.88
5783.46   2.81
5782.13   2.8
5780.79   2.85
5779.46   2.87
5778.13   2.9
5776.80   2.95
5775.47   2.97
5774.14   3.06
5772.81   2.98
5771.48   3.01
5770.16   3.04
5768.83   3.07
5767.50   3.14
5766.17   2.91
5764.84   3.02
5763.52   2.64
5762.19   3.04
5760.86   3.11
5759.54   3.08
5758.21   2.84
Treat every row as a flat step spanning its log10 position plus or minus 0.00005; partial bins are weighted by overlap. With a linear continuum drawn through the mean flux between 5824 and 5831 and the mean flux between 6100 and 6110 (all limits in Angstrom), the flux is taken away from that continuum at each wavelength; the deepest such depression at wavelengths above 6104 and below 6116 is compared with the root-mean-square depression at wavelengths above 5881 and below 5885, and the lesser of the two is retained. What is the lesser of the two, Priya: 0.15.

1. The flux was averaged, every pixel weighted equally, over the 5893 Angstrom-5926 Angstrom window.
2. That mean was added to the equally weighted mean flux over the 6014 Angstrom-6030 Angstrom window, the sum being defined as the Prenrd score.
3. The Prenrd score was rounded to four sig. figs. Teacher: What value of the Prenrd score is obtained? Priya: 5.674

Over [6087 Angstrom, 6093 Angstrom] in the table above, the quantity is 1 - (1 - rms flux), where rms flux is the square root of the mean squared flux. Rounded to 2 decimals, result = 2.97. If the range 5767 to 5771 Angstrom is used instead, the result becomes 3.08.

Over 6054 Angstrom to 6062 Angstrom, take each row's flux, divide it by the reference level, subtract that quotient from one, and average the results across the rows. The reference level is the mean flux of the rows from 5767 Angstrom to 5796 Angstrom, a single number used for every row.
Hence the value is -0.03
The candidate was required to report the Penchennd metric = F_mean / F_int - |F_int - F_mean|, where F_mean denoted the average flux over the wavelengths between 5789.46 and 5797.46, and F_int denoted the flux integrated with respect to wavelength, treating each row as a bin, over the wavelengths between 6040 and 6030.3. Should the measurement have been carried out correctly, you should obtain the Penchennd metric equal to -26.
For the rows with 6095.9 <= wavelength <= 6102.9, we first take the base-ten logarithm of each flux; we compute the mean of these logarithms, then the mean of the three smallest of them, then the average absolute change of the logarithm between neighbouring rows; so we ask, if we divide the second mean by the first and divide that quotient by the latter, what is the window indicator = 43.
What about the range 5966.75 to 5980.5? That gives 27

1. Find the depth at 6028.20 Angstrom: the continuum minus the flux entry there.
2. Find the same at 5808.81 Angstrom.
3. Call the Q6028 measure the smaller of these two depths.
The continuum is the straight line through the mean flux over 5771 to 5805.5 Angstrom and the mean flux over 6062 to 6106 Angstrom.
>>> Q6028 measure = -0.024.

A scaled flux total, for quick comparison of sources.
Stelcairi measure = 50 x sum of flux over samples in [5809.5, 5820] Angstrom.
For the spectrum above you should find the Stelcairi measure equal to 1198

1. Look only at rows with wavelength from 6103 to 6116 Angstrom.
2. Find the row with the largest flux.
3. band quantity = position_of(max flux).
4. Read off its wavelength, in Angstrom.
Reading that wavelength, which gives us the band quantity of 6113.47 Angstrom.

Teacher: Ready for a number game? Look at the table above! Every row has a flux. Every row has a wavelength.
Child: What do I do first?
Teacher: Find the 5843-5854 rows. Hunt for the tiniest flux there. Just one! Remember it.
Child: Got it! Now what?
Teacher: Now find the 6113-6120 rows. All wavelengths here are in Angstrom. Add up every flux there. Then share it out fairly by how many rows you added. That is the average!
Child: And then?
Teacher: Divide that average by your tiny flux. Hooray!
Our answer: 1.10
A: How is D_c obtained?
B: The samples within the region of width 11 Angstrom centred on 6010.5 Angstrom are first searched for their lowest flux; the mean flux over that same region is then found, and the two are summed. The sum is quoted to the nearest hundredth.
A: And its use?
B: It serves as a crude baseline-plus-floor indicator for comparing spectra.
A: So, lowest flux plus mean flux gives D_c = 5.46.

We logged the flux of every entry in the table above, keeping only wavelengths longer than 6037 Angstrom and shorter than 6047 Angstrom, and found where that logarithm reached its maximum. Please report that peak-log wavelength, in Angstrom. 6040.70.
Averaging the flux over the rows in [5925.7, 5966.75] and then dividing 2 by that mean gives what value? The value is 0.693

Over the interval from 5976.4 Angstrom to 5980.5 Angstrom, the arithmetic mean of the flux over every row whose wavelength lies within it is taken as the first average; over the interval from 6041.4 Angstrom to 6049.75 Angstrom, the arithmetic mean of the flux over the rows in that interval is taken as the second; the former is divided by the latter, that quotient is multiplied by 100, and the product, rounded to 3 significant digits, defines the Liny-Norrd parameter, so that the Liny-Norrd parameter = 101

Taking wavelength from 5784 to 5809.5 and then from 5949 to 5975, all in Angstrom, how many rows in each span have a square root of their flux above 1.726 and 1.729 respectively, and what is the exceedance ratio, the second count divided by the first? 1.0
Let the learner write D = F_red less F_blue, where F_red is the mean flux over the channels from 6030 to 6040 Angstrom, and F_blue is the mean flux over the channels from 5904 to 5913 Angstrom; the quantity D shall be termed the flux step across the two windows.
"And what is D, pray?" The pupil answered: 0.119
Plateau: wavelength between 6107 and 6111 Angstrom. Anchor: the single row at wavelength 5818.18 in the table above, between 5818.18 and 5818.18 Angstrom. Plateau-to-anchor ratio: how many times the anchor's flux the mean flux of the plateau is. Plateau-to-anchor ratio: 1.06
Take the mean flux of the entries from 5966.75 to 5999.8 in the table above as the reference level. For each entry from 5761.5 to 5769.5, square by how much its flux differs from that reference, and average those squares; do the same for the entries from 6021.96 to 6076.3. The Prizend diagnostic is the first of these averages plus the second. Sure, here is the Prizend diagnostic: 0.043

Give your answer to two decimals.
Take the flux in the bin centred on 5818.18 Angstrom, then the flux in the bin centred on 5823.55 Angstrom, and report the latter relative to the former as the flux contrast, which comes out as 1.14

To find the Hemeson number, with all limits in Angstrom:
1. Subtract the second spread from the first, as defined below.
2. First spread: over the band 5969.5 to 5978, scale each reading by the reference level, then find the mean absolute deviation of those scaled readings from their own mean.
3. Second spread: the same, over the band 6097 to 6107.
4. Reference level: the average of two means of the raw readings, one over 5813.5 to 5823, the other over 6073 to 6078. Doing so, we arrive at 0.034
